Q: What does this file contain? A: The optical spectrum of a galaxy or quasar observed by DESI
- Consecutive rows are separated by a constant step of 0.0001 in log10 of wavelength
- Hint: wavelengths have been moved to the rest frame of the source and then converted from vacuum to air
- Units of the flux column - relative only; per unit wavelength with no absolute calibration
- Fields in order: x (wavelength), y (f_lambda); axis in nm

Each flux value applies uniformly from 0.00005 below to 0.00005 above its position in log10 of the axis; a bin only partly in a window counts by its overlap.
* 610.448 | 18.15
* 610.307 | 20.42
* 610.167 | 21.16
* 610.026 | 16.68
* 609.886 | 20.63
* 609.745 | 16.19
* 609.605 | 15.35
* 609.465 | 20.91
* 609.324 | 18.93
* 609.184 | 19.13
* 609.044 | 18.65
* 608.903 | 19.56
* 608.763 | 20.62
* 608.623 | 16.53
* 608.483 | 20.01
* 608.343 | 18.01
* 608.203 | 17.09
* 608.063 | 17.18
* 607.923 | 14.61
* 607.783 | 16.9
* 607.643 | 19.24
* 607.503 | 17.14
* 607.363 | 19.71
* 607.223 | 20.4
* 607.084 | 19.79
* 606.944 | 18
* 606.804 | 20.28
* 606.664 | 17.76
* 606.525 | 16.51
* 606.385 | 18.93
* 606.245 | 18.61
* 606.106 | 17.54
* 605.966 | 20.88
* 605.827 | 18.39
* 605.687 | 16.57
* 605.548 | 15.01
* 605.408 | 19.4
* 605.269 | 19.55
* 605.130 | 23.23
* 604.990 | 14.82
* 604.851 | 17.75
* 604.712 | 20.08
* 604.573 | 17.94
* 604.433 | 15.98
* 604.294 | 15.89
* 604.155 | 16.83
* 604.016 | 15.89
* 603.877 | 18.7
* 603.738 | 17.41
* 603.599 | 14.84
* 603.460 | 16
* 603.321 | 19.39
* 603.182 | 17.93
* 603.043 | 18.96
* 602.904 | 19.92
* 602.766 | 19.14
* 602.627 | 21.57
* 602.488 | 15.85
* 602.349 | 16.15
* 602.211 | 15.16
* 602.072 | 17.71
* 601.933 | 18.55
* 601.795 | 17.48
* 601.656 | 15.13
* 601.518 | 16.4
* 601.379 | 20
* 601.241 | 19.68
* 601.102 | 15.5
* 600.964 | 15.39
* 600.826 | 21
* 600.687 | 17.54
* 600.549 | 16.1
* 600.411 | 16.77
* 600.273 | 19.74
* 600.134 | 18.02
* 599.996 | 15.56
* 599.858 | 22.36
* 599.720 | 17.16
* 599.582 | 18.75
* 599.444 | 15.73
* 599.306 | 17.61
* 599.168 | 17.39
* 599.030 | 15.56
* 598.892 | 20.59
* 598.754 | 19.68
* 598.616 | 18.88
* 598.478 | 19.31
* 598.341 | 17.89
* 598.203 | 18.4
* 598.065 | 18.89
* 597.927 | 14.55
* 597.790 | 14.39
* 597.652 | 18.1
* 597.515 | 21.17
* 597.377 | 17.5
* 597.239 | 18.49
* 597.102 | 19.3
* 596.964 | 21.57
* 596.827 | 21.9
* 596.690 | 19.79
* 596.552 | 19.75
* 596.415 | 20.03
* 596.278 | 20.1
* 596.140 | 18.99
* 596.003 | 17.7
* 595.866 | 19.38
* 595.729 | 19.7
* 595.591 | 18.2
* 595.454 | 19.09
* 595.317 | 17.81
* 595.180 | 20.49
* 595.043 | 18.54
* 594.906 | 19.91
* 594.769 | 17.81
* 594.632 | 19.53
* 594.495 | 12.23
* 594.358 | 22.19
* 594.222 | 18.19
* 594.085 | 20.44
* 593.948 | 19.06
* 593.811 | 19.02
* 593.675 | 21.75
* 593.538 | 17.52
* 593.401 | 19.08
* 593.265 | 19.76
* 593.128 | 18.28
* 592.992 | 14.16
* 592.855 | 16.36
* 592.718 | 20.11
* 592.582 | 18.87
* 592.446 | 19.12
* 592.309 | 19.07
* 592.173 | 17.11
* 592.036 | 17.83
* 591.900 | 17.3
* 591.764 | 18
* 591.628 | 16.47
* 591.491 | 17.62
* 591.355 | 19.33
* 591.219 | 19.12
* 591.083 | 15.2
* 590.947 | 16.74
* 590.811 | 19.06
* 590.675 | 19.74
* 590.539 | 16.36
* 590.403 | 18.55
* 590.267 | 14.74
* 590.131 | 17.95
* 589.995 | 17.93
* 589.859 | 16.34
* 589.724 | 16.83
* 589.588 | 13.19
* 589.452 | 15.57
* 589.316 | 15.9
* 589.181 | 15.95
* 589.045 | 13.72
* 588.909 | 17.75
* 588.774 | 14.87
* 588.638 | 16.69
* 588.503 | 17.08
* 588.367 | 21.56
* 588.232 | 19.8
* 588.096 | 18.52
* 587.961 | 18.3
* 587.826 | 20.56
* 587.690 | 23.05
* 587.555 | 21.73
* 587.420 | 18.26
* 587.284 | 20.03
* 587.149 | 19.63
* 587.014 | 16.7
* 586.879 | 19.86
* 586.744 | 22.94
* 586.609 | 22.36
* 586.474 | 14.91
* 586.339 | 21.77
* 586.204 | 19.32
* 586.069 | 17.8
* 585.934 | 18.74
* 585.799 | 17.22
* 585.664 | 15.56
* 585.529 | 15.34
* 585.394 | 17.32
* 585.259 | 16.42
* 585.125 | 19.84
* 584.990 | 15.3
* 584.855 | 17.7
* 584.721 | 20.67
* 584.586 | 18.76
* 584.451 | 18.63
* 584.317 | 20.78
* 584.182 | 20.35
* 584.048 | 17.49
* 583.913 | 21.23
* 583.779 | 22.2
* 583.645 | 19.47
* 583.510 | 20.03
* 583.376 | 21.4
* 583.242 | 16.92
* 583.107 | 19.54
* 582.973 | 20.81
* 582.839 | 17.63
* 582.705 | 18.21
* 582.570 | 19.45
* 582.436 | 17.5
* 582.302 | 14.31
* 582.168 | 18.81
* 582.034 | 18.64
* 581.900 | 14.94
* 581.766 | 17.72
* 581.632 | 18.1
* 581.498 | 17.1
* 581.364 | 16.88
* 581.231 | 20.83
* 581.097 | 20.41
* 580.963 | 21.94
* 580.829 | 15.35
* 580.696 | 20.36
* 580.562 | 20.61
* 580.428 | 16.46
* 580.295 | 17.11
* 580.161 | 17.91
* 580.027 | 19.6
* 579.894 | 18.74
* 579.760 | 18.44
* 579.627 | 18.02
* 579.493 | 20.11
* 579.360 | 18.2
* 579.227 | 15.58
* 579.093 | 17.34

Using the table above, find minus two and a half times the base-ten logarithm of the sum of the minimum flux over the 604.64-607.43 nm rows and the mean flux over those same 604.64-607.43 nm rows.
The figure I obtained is -3.81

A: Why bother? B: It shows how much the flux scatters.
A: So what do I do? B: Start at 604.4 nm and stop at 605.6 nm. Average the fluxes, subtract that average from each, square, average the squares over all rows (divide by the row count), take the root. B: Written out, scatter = 2.6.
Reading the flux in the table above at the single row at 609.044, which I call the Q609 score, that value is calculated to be 18.65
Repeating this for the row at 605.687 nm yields 16.57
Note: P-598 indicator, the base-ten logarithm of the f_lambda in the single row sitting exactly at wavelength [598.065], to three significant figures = 1.28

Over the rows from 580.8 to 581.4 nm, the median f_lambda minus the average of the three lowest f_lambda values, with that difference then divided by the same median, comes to 0.14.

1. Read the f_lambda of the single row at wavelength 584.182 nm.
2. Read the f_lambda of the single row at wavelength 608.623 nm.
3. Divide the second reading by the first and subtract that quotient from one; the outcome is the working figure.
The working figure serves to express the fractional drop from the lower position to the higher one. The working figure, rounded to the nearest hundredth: 0.19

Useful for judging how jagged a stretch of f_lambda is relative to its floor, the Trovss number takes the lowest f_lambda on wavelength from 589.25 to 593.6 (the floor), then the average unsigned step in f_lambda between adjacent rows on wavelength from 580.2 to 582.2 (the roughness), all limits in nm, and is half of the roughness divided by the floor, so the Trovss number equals 0.083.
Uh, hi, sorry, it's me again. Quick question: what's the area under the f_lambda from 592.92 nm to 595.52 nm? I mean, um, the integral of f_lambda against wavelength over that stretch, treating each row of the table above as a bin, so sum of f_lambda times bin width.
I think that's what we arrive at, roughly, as 48.6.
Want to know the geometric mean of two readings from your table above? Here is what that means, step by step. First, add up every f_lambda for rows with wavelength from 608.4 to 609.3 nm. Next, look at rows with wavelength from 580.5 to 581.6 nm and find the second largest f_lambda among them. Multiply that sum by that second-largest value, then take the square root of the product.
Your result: 49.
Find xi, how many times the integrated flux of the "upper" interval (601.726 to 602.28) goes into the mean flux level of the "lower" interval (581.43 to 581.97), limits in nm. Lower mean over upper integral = 1.78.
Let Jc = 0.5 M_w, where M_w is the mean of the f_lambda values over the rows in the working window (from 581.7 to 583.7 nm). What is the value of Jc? 9.2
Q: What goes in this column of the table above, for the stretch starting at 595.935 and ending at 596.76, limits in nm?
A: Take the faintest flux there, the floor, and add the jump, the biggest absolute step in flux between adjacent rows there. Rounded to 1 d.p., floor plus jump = 19.0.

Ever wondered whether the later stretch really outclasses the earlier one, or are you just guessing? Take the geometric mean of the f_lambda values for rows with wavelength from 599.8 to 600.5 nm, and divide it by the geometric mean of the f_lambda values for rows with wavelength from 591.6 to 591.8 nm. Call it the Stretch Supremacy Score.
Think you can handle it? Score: 1.07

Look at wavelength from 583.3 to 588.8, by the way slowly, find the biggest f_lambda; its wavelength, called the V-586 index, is 587.690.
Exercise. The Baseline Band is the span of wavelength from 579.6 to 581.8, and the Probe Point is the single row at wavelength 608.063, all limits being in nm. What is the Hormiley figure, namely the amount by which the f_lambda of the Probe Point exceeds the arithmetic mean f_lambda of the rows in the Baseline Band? -1.4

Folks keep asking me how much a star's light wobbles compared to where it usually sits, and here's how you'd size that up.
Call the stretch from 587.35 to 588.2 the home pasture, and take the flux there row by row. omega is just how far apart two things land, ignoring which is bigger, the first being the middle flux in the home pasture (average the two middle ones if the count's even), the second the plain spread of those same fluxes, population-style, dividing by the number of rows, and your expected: 17.7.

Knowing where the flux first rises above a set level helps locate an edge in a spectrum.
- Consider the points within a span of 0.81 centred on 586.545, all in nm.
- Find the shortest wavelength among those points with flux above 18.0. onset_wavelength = 586.204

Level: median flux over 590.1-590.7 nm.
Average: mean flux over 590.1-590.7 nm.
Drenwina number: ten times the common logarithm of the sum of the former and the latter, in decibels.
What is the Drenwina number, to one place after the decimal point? 15.5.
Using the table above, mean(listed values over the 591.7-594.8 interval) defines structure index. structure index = 18.4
